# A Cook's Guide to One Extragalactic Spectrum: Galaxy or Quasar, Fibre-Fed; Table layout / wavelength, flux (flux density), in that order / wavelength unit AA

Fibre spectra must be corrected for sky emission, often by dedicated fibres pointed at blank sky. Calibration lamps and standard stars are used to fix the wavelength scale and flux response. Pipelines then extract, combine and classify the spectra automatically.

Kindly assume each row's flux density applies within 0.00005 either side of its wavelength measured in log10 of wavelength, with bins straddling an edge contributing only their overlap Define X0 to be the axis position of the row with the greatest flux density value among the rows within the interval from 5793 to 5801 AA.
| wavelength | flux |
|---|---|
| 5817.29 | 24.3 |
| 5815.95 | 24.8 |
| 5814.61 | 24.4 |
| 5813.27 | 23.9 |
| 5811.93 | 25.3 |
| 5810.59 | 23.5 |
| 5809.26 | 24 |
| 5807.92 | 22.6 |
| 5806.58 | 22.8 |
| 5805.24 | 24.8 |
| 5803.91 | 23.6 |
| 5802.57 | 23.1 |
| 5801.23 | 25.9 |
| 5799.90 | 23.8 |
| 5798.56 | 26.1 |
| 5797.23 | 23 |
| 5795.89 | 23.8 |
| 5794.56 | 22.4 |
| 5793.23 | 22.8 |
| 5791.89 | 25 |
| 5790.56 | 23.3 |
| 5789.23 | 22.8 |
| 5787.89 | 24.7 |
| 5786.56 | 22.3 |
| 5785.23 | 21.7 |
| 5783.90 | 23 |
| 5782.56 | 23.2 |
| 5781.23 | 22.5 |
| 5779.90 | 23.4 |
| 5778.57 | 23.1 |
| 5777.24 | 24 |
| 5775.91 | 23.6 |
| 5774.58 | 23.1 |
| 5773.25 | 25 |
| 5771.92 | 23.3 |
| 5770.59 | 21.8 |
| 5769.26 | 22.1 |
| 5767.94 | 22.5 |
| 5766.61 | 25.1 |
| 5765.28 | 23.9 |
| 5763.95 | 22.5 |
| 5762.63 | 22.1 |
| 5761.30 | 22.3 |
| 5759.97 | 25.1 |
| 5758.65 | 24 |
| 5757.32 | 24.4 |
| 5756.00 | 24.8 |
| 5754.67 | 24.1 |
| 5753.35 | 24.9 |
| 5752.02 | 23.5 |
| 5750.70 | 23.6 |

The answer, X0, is 5798.56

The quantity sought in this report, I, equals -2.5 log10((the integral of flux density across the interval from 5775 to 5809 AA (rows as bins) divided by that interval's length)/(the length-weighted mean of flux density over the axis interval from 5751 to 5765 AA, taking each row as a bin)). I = 0.013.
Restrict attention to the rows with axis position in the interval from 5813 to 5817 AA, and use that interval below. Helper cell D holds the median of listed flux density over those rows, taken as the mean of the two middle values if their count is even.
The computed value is 24.4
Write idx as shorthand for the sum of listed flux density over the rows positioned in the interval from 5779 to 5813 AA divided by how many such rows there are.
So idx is 23.6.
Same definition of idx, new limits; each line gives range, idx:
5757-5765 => 23.4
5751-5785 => 23.5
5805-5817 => 24.0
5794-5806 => 24.1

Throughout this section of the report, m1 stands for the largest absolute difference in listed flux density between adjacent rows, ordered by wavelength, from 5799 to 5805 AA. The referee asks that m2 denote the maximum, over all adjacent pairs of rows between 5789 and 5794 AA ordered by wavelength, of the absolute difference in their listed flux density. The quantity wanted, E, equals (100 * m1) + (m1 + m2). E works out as 285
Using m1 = 2.8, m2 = 2.2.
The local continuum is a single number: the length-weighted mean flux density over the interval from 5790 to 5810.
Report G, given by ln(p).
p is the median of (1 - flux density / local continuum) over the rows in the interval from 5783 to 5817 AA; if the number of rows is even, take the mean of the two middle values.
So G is -4.7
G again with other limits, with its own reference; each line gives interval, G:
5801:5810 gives -4.7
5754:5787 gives -3.7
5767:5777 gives -3.5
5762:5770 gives -2.9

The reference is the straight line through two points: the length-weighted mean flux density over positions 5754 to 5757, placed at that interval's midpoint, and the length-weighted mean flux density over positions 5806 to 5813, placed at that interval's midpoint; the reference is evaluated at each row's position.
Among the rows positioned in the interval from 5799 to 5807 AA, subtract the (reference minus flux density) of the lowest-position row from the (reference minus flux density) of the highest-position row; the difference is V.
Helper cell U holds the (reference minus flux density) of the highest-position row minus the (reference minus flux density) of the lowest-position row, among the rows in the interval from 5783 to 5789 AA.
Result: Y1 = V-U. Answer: 2.7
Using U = -1.8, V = 0.9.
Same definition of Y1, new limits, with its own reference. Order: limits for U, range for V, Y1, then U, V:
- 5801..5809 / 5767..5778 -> -4.8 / 3.2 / -1.6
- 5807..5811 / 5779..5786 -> 2.6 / -0.9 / 1.6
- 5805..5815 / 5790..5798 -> -0.1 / 0.3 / 0.2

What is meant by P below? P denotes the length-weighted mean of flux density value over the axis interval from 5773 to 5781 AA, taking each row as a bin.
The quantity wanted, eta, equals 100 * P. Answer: 2357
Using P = 23.6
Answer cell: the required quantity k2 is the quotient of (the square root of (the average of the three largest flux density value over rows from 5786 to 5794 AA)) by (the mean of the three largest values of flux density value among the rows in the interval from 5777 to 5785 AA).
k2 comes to 0.210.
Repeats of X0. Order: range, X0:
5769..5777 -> 5773.25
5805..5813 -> 5811.93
